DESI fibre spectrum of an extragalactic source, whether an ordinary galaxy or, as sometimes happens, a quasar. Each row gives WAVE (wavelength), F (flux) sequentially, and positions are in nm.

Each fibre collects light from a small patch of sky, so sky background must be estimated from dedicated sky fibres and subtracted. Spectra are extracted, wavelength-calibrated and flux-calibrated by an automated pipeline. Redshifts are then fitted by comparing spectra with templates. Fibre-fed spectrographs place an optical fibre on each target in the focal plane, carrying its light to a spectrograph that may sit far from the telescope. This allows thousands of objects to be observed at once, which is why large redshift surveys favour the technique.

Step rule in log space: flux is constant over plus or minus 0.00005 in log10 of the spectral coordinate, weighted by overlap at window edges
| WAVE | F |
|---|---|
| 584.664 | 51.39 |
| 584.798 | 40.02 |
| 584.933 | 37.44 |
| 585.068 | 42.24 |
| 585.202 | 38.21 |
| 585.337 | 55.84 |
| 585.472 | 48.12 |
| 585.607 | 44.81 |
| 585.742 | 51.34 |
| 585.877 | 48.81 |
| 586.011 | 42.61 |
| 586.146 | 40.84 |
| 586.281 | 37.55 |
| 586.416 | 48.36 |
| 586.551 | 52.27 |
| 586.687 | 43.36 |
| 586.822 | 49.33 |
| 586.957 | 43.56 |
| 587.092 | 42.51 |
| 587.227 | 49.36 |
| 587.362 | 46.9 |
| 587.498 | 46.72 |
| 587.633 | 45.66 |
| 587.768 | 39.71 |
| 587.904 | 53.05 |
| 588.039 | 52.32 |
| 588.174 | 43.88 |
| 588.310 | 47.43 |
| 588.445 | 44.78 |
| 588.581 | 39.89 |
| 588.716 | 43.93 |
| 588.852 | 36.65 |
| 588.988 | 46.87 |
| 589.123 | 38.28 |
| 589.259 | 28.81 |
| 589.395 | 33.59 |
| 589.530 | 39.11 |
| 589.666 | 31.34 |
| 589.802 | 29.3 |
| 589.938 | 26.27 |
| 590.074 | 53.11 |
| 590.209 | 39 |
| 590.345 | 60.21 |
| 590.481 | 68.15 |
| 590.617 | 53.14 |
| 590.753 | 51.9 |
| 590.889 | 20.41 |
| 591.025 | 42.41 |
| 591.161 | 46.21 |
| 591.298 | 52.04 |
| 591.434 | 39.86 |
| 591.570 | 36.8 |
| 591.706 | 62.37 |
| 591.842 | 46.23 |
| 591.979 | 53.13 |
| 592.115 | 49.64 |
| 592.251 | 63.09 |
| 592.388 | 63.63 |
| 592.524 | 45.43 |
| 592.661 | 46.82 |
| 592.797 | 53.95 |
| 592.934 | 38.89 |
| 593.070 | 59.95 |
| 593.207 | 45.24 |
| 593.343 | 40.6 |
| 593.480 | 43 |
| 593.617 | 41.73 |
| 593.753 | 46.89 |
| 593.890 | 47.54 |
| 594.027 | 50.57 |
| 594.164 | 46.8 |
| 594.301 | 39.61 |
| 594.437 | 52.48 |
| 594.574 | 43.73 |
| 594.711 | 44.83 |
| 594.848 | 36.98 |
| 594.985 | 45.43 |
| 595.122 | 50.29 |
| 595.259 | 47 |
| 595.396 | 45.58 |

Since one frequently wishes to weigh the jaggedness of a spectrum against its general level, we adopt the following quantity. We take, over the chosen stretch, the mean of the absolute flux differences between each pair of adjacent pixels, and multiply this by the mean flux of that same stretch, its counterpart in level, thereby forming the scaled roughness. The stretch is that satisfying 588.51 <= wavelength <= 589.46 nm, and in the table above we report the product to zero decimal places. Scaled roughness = 283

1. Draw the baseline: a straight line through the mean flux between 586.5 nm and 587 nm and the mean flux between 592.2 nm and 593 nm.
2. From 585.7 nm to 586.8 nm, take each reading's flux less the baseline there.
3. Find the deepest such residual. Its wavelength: 586.281 nm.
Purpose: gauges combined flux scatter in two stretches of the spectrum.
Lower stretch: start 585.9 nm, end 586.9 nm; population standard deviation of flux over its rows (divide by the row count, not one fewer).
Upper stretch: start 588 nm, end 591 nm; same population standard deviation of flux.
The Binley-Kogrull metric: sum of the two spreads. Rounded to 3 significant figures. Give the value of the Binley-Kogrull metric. 16.2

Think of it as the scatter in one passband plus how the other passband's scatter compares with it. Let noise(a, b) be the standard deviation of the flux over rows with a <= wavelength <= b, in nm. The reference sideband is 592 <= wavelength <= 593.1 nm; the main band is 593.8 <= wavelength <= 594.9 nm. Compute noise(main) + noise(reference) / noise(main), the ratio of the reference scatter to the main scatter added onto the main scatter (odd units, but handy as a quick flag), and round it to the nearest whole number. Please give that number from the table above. 7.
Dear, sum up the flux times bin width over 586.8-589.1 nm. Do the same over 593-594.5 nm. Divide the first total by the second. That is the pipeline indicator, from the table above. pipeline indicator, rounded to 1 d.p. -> 1.5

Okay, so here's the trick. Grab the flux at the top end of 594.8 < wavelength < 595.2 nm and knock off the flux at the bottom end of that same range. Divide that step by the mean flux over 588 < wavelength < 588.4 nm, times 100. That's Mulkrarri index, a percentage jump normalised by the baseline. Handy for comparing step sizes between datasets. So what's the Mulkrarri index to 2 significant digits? 28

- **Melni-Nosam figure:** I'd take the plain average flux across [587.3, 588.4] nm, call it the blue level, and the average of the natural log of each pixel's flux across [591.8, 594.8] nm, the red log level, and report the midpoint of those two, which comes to 25.4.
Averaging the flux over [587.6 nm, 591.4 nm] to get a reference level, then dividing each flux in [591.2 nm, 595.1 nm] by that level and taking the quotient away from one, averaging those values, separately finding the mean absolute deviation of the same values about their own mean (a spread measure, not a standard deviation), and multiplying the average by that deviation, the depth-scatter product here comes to -0.015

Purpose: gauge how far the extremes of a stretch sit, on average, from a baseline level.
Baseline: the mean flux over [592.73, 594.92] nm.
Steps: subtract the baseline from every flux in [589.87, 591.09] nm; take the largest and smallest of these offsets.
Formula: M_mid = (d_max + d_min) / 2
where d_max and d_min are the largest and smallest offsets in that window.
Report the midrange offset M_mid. -1.5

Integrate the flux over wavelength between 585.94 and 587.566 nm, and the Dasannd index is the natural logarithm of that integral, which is 4.30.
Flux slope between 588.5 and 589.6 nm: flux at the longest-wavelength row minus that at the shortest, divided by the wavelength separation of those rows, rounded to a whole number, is -1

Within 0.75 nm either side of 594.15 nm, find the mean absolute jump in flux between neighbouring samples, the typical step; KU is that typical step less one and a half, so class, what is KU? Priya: 3.7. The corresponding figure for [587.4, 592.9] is 7.8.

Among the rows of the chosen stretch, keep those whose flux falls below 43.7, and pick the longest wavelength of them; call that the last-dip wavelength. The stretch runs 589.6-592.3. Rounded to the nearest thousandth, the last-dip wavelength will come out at 591.570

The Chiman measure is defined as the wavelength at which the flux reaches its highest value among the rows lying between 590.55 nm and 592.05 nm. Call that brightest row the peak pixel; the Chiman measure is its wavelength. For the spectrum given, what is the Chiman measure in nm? 591.706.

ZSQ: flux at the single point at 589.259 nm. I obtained 28.81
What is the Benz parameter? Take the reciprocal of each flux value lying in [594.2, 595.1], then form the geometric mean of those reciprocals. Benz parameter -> 0.023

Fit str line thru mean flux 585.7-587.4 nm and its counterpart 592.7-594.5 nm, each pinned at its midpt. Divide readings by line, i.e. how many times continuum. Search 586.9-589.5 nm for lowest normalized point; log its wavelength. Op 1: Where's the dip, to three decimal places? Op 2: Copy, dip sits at 589.259 nm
